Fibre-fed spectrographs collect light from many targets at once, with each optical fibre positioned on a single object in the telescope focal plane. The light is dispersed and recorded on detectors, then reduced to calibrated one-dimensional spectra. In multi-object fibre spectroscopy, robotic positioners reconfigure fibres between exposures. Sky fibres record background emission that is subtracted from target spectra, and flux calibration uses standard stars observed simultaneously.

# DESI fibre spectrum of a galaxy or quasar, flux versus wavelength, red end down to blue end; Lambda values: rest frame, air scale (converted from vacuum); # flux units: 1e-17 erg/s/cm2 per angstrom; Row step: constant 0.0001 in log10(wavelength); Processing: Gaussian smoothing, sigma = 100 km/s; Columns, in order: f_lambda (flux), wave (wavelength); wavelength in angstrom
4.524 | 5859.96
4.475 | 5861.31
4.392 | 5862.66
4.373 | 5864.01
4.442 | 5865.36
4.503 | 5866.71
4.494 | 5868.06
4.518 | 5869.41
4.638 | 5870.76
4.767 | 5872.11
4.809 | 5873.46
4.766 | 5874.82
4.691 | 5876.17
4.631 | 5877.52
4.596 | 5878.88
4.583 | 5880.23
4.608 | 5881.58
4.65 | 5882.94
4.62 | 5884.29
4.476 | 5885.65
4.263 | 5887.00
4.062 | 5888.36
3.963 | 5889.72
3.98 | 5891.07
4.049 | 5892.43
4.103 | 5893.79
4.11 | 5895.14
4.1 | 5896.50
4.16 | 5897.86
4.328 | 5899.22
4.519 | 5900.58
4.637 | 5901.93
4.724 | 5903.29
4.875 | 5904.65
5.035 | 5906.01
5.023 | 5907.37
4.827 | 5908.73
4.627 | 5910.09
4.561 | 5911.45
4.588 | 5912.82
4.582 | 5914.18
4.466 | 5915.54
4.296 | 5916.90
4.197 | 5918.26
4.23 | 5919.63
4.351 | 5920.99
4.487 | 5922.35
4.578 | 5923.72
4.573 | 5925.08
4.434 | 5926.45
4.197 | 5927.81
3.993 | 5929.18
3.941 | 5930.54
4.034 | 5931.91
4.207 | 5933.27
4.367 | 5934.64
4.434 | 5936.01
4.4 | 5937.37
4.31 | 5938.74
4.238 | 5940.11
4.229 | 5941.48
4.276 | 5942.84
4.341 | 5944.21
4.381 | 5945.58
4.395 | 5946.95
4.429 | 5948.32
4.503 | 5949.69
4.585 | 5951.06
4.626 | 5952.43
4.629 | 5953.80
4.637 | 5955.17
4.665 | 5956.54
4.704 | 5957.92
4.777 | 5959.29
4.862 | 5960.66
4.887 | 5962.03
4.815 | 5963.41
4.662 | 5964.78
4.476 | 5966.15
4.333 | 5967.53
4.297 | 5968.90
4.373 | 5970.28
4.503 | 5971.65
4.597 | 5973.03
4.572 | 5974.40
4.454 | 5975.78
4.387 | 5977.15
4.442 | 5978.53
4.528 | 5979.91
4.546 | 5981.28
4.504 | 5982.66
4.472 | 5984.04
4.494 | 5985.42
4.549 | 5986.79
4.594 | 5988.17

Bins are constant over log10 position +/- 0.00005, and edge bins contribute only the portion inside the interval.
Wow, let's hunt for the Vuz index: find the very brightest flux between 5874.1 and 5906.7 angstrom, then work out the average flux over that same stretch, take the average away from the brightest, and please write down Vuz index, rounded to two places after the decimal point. 0.60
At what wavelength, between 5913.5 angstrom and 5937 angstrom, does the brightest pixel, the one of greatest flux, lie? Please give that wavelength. 5914.18 angstrom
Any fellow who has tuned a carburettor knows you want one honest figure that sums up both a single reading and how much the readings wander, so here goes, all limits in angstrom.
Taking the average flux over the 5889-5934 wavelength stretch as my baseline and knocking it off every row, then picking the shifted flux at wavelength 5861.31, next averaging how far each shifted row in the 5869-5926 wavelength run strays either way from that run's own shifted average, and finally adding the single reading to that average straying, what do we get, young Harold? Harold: 0.31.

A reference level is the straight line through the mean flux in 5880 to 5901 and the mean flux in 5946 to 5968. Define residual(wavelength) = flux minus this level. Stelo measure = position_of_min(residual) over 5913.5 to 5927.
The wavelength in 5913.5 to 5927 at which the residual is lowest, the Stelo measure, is 5918.26 angstrom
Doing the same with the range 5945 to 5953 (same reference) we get 5945.58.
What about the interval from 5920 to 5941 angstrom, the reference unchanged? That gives 5930.54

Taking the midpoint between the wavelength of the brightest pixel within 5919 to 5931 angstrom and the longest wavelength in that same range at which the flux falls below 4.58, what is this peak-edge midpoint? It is 5927.1 angstrom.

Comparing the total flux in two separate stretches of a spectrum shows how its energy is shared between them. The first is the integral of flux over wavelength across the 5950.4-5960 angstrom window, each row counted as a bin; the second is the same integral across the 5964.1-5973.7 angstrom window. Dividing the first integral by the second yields 1.04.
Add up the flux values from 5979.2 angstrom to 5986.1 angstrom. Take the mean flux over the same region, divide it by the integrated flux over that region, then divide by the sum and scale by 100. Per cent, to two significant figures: 0.64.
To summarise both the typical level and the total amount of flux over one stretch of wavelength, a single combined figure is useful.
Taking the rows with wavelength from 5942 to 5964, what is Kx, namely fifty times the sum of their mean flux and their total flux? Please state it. 3905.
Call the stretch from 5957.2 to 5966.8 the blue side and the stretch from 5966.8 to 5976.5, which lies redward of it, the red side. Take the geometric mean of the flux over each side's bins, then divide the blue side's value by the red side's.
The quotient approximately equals 1.07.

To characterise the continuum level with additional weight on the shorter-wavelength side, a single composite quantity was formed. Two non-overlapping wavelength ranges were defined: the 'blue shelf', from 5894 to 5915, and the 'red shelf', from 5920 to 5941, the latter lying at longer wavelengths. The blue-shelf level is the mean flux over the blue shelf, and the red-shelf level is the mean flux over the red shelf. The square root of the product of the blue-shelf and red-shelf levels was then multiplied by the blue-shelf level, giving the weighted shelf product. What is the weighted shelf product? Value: 20.3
